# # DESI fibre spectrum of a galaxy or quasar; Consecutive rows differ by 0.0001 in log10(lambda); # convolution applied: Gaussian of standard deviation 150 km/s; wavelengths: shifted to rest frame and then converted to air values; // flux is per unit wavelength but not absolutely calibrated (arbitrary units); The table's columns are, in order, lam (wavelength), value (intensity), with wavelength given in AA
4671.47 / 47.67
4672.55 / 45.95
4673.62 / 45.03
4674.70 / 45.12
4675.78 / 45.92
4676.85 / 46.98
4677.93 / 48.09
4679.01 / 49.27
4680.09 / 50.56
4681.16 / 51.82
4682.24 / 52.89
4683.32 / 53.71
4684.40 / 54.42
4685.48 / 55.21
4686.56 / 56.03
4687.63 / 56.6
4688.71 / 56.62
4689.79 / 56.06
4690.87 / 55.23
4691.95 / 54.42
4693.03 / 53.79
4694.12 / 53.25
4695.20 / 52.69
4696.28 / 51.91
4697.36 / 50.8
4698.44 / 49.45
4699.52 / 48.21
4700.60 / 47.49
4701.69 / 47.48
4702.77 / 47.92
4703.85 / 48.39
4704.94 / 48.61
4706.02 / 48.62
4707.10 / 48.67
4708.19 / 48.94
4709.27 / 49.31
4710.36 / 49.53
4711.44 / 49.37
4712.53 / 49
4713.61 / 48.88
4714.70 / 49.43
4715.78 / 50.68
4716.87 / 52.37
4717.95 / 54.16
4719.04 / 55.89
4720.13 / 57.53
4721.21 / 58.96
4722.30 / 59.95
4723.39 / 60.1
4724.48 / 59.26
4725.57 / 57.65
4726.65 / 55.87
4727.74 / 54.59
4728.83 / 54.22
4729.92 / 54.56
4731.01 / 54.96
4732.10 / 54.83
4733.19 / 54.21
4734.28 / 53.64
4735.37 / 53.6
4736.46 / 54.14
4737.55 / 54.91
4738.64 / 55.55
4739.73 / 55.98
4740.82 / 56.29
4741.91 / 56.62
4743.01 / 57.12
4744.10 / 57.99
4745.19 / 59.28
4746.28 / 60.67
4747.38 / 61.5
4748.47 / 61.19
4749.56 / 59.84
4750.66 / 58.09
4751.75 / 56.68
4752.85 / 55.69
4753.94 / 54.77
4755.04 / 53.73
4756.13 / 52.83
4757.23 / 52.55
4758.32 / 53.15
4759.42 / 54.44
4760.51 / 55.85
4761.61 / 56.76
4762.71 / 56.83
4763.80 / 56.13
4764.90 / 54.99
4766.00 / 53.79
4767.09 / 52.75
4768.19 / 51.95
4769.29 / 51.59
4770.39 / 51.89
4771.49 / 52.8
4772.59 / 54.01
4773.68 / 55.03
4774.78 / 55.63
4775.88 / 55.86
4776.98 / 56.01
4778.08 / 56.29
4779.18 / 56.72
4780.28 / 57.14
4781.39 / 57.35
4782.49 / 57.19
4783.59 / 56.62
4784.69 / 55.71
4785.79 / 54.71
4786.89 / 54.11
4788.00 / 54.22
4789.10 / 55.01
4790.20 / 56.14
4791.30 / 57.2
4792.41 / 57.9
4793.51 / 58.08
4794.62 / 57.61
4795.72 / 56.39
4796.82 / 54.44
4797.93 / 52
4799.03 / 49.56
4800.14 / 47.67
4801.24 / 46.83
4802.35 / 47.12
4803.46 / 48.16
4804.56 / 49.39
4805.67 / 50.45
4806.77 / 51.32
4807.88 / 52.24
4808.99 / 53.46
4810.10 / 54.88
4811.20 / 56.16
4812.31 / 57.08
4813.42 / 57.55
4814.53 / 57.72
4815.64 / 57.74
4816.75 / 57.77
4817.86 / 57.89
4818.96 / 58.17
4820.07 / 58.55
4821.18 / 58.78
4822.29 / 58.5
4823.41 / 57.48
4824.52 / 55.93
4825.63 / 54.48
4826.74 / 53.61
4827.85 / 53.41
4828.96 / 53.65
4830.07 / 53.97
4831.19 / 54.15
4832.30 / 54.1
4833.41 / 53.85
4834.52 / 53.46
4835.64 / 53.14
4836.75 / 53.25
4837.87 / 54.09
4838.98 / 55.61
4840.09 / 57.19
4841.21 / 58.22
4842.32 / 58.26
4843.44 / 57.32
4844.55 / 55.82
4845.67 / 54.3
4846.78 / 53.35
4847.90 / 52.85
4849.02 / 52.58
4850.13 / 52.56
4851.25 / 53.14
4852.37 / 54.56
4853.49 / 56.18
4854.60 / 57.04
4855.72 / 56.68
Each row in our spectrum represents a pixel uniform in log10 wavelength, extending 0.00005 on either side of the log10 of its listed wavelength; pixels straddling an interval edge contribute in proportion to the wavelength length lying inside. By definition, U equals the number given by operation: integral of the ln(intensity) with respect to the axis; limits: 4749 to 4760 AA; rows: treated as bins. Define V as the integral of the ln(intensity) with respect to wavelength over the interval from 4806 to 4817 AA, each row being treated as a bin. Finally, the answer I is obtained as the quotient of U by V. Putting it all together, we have 1.00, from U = 44.1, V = 44.1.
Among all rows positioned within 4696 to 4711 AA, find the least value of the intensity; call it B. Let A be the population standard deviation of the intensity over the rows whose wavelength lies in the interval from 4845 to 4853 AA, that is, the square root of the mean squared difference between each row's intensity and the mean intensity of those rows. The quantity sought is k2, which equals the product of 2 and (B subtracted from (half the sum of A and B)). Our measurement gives -46.7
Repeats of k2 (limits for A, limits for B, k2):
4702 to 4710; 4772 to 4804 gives -46.4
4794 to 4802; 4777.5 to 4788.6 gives -50.2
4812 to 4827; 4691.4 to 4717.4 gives -46.0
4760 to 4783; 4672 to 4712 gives -43.2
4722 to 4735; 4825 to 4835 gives -51.1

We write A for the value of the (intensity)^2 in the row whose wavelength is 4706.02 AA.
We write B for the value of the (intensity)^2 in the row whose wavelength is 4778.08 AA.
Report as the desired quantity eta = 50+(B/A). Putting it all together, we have 51.3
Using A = 2364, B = 3169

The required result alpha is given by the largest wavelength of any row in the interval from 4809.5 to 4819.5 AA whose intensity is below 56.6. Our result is 4811.20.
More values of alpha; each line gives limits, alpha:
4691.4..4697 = 4696.28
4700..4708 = 4707.10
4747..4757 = 4756.13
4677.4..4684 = 4683.32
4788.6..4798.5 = 4797.93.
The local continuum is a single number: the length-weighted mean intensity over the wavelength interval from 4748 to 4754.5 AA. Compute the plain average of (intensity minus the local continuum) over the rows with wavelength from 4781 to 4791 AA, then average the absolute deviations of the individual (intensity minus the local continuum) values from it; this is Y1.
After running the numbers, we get 1.0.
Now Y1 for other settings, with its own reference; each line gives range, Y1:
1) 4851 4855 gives 1.4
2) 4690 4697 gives 0.9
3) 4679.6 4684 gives 1.1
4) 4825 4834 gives 0.3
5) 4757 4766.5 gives 1.3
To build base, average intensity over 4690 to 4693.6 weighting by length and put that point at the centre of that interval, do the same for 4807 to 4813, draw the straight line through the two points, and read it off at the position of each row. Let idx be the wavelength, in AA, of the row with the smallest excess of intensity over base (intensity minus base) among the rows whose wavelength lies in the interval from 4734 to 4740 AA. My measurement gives 4735.37 AA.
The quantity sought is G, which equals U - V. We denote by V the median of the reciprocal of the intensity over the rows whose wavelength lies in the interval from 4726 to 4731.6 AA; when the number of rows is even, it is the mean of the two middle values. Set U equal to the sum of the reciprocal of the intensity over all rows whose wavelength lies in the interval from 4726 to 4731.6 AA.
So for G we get 0.073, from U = 0.091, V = 0.0183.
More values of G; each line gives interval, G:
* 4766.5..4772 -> 0.077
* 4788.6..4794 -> 0.070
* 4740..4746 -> 0.070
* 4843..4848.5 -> 0.073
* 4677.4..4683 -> 0.079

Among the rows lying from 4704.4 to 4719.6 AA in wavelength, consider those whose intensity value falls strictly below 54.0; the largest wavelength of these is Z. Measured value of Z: 4716.87 AA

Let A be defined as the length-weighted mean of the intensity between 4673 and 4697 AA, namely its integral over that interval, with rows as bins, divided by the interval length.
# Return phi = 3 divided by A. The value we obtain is 0.0576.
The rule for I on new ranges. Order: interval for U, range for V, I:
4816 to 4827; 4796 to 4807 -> 1.04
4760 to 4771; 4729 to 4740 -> 1.00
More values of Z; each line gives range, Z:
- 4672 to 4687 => 4683.32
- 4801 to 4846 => 4836.75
